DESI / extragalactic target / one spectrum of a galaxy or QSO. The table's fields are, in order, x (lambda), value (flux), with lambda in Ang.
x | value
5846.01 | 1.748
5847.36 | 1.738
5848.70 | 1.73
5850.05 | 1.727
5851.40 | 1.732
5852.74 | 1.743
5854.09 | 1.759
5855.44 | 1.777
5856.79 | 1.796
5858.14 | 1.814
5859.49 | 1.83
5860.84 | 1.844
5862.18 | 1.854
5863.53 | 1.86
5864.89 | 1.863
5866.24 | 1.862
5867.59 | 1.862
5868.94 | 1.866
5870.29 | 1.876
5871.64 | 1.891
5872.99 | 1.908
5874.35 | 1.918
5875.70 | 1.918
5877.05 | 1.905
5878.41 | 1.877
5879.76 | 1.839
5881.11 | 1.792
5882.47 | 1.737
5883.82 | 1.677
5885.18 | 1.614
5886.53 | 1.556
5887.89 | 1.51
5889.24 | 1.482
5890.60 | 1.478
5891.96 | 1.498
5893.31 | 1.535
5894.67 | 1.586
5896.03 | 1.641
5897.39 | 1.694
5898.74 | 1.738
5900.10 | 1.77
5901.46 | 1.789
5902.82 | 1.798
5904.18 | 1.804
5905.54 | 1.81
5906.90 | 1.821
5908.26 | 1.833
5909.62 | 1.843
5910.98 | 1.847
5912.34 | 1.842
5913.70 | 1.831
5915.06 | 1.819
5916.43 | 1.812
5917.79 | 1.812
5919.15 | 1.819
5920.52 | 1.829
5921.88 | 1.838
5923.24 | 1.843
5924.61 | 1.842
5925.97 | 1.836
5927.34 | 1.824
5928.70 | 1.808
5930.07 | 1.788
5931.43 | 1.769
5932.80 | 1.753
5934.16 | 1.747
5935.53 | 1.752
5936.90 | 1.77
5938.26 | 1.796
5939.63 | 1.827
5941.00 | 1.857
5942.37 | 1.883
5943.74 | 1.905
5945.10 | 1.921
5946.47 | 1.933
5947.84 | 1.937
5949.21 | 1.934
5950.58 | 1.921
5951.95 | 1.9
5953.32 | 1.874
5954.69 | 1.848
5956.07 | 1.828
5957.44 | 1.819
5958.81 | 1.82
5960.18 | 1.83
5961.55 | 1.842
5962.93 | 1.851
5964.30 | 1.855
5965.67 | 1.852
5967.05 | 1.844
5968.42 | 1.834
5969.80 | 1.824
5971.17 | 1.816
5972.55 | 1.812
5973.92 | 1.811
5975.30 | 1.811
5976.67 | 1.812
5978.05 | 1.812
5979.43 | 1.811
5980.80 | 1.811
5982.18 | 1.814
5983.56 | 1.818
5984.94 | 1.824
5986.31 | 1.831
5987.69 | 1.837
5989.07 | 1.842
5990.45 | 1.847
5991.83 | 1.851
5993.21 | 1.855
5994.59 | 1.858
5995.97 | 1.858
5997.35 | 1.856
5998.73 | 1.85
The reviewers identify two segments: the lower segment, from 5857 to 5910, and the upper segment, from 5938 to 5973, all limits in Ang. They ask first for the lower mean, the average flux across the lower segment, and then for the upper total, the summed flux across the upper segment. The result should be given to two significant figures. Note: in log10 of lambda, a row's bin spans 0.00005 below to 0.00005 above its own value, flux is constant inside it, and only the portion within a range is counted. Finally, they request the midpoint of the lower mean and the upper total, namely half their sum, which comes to 25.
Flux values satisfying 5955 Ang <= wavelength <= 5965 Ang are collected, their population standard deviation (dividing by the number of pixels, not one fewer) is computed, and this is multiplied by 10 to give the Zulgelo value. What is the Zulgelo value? 0.13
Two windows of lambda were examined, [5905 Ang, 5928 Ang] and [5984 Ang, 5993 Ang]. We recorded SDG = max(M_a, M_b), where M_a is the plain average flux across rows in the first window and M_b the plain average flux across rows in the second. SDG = 1.839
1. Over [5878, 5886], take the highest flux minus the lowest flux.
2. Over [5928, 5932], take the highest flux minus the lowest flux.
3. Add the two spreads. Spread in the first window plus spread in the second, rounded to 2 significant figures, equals 0.30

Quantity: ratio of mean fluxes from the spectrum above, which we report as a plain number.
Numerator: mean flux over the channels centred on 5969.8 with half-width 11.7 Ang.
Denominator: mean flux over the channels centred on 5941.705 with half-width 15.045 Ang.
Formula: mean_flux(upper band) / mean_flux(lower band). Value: 0.99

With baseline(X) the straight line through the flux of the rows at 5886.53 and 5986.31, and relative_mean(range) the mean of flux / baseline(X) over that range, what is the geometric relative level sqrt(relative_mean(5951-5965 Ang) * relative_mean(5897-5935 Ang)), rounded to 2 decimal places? 1.08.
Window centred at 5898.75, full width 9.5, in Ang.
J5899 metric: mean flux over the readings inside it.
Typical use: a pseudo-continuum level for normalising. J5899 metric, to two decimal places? 1.72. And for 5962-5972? 1.84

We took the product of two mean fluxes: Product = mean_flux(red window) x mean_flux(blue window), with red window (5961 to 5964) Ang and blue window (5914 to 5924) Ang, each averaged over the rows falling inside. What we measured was 3.37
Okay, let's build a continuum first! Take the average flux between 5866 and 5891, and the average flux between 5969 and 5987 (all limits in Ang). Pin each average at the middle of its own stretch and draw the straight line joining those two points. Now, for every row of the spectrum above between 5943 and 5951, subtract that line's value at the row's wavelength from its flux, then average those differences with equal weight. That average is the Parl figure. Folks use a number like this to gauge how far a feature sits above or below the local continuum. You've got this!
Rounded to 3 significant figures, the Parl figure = 0.124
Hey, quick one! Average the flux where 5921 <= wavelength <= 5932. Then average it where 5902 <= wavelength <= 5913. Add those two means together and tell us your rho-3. 3.64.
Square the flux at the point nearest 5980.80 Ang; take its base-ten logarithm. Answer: 0.516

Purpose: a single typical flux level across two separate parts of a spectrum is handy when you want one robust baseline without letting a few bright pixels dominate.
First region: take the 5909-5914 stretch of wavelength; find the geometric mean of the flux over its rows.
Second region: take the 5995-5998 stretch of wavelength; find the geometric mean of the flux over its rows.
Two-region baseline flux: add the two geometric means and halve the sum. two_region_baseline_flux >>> 1.85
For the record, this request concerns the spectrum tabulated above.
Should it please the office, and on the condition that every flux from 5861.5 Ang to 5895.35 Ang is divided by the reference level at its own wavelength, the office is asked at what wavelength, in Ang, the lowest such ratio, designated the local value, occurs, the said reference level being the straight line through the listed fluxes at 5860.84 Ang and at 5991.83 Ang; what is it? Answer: 5890.60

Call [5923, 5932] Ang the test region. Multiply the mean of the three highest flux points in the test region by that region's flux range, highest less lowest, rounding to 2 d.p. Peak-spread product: 0.14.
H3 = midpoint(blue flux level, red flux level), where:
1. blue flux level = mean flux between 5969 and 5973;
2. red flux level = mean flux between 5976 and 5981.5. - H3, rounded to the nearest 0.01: 1.81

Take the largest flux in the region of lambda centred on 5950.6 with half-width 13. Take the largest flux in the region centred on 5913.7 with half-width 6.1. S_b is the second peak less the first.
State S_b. -0.09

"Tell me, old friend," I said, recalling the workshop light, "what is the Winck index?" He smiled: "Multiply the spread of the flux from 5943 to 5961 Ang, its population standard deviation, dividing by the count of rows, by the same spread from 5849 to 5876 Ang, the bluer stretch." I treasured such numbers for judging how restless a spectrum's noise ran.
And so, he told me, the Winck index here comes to 0.0027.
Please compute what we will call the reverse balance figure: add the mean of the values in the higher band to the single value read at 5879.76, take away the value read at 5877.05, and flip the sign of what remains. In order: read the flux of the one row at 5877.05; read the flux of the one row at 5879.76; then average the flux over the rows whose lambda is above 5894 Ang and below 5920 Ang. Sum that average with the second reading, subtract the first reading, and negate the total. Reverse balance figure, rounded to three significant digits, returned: -1.72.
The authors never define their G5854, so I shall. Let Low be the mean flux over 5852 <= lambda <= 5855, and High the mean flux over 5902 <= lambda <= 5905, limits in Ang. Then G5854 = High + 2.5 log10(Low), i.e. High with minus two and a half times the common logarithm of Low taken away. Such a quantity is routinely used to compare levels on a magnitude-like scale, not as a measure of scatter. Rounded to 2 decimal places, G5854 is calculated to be 2.41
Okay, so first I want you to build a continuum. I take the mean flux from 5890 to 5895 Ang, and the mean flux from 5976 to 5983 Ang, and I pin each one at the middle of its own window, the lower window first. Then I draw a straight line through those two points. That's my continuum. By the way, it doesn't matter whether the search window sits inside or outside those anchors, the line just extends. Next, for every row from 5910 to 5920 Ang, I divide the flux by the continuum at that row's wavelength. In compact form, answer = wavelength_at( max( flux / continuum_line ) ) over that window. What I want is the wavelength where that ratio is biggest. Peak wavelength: 5910.98 Ang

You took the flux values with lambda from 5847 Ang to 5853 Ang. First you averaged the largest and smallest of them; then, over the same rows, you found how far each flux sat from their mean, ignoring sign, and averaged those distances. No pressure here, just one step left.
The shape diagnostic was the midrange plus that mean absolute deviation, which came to 1.74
